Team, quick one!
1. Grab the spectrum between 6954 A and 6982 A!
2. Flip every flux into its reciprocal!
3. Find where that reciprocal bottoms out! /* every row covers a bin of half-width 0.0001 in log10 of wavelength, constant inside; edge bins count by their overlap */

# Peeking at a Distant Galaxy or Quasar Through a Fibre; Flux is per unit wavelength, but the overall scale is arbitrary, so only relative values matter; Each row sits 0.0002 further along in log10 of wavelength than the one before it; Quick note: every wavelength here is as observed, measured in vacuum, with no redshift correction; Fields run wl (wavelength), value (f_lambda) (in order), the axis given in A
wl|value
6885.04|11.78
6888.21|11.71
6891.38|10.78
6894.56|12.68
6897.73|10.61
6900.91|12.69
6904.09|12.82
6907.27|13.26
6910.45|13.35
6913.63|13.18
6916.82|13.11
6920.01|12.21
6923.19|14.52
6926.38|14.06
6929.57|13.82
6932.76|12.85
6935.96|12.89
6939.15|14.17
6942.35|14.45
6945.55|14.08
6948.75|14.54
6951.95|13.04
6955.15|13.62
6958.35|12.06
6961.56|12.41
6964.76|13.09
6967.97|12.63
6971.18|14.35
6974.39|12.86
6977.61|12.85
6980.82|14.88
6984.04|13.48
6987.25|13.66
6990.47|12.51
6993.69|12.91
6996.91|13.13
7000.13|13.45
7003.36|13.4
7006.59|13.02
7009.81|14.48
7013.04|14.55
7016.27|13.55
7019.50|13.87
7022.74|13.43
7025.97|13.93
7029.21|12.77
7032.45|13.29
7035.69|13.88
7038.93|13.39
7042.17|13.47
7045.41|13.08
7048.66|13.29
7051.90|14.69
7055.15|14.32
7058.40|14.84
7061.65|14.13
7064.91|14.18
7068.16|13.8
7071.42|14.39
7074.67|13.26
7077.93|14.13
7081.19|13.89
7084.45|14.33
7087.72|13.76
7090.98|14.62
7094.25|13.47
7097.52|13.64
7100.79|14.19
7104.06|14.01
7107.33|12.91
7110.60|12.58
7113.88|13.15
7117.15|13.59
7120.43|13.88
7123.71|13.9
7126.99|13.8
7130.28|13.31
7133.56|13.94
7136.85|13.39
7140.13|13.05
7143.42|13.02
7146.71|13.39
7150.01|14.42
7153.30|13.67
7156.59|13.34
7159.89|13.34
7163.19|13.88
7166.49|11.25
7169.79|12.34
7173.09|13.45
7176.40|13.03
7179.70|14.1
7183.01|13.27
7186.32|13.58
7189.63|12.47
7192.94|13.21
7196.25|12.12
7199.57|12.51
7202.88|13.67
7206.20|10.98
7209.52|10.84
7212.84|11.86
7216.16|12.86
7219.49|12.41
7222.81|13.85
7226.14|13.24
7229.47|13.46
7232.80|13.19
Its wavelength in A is 6980.82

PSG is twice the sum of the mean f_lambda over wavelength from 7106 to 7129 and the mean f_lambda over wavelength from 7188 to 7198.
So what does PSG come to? 52.0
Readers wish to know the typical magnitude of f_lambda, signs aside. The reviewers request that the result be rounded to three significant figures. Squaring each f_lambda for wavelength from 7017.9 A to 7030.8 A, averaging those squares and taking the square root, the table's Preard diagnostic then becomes 13.5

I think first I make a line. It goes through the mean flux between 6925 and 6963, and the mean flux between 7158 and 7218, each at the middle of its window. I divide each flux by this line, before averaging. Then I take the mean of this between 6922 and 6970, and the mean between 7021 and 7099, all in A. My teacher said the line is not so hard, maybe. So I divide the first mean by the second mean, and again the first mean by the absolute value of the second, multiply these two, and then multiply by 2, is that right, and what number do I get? 1.80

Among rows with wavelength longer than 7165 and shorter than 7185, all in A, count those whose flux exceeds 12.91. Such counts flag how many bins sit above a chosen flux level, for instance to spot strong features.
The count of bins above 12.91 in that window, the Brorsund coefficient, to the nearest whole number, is 4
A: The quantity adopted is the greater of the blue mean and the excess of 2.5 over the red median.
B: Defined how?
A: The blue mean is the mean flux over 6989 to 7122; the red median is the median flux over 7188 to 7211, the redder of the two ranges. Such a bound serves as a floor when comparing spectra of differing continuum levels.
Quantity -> 13.7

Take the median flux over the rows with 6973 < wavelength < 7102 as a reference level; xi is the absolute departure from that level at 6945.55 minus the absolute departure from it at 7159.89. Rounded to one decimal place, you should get 0.1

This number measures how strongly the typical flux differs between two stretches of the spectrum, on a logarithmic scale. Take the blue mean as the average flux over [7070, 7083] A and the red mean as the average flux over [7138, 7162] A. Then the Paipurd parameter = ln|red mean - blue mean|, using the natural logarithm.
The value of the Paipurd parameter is -0.79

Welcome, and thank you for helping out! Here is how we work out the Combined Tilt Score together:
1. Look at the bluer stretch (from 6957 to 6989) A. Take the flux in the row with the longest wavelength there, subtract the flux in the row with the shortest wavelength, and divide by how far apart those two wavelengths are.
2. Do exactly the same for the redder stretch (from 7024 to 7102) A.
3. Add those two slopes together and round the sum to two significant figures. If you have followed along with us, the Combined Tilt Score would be 0.059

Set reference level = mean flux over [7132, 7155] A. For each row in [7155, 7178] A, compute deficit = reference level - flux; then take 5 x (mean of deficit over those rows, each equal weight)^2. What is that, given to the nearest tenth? 1.8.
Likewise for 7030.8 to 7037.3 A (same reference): 0.0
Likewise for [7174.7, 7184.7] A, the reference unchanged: 0.0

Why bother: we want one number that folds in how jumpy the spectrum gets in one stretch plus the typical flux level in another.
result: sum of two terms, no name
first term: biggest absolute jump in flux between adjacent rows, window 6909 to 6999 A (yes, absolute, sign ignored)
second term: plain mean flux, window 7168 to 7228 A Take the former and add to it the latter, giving 15.1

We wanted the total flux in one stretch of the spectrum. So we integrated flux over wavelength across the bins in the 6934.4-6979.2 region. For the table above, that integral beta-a 599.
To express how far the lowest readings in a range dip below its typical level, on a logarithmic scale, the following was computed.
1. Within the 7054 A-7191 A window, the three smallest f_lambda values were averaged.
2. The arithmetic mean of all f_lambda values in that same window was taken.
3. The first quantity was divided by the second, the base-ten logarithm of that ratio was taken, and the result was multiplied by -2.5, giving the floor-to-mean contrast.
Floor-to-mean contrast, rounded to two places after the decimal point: 0.13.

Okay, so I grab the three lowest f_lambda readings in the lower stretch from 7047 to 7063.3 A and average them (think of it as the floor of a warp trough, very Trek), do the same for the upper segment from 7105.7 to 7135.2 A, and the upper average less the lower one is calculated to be -1.0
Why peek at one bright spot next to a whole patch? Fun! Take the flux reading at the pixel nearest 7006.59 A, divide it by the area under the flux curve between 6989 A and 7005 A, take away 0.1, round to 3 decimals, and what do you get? -0.038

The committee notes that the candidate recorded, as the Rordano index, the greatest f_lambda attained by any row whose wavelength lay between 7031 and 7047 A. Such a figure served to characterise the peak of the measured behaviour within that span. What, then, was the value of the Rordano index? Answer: 13.88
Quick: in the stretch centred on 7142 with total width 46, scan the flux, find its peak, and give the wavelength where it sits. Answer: 7150.01 A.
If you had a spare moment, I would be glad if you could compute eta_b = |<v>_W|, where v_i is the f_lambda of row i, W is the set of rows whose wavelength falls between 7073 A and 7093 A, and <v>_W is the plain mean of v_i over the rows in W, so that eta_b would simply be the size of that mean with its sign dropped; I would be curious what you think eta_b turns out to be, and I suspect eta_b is 14.0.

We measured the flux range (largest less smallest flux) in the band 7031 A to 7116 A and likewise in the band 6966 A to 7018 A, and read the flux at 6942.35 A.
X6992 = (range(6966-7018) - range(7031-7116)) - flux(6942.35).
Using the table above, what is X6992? -14.3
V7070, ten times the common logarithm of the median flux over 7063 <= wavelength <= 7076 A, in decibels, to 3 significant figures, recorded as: 11.5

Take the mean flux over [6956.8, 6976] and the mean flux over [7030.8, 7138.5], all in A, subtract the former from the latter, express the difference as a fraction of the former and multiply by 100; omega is 7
